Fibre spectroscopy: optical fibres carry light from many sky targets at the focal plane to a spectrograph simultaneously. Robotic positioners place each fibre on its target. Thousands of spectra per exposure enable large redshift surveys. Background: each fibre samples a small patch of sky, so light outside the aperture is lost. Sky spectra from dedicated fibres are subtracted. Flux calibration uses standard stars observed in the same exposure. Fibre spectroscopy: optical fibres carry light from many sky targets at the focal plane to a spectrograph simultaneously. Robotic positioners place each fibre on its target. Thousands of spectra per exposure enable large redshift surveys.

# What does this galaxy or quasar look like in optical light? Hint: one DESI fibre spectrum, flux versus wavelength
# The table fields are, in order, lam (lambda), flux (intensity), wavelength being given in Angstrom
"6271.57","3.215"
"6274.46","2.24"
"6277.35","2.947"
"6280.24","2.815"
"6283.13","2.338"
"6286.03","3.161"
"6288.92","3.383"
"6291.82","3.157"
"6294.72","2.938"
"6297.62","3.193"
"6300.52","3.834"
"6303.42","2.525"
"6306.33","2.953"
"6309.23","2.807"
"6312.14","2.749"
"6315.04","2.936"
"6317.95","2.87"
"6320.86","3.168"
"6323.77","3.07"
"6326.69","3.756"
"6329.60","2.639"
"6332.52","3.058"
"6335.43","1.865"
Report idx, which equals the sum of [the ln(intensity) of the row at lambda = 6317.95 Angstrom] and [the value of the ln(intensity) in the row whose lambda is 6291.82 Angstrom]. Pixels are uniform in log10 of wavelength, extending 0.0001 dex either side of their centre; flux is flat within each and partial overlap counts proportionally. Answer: 2.2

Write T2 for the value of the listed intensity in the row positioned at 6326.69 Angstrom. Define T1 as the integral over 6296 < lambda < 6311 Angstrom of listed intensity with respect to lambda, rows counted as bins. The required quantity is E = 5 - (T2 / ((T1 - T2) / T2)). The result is 4.66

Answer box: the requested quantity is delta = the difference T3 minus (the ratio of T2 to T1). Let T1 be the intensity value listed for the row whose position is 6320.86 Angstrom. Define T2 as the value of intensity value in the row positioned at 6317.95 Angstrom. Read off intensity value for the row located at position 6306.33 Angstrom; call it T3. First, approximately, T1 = 3.168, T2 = 2.87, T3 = 2.953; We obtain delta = 2.05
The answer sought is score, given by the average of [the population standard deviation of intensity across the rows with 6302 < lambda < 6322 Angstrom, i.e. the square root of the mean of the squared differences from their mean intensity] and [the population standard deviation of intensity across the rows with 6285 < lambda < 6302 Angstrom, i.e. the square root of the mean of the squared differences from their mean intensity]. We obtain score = 0.23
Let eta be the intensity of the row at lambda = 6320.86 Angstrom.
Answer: 3.168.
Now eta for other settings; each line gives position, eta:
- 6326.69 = 3.756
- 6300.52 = 3.834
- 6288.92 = 3.383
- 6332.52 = 3.058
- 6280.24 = 2.815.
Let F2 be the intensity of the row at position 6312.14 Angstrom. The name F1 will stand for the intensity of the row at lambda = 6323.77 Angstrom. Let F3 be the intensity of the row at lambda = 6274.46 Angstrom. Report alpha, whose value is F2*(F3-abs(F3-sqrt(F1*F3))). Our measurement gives 5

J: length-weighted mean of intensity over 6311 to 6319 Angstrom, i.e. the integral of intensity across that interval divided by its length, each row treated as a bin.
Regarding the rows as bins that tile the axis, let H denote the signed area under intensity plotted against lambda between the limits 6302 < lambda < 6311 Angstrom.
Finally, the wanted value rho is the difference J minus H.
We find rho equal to -22.0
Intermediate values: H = 24.8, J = 2.9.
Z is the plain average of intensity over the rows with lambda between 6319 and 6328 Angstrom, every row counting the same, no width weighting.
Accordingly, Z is 3.3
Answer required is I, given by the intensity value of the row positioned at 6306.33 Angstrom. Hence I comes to 2.953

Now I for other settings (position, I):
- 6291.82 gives 3.157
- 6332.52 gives 3.058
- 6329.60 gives 2.639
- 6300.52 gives 3.834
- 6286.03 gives 3.161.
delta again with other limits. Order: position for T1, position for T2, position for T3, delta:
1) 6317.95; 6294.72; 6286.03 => 2.14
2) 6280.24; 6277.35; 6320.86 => 2.12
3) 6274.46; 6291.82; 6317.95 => 1.46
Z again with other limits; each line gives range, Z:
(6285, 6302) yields 3.3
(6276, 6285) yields 2.7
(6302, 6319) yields 2.8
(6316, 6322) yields 3.0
